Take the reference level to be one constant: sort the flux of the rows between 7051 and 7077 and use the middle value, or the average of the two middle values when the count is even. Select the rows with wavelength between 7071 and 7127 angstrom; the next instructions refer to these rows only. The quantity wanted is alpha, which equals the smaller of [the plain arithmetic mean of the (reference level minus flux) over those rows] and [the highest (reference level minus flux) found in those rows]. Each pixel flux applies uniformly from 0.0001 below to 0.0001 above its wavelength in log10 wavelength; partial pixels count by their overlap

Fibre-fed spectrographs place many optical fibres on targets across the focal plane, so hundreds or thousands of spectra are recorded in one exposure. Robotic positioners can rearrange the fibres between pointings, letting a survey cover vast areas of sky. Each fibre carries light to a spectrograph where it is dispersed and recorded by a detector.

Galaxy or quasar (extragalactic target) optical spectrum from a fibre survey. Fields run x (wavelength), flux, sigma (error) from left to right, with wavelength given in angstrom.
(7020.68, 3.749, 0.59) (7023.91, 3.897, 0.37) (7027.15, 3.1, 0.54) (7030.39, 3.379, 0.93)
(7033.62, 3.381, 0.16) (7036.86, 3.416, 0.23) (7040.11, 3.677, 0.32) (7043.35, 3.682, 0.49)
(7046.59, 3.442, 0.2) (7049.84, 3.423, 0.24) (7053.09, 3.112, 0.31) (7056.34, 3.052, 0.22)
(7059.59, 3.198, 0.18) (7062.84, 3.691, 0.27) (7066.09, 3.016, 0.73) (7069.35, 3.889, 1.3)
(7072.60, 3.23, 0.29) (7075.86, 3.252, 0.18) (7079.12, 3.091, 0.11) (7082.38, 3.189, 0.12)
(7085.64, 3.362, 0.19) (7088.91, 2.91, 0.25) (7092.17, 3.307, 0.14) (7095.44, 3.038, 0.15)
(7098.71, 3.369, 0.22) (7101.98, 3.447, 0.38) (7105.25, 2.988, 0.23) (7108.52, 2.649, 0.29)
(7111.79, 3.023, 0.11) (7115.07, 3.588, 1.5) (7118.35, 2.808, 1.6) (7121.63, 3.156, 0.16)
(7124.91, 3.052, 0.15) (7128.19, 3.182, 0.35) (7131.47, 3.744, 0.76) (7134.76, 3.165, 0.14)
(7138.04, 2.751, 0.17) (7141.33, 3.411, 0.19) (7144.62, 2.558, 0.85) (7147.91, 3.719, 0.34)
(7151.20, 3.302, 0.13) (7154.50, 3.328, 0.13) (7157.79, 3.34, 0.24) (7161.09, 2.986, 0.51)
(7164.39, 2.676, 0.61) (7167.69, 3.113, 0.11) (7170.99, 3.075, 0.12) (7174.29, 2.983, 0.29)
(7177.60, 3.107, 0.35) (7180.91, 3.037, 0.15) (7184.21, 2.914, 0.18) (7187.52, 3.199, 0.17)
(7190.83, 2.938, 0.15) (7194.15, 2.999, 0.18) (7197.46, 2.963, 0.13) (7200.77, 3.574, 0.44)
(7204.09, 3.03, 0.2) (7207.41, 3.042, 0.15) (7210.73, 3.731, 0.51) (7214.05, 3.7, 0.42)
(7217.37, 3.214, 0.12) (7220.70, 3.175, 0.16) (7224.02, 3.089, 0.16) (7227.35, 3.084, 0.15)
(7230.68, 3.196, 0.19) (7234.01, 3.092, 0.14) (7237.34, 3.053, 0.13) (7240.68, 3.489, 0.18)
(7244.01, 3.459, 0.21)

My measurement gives 0.07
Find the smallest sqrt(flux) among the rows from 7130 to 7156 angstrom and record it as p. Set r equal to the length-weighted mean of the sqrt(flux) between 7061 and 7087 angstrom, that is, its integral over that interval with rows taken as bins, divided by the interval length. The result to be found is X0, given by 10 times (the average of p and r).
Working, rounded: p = 1.60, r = 1.83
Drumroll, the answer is 17.1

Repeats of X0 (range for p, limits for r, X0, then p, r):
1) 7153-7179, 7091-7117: 17.1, 1.64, 1.78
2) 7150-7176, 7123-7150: 17.1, 1.64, 1.79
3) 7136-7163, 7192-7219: 17.0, 1.60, 1.81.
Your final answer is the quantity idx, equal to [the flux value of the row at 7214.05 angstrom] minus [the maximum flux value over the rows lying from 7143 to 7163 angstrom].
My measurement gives 0.0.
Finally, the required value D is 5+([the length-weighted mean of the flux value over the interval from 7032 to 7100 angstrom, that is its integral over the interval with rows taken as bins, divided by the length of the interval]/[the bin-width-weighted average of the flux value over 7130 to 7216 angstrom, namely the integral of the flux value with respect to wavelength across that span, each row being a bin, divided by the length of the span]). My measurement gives 6.05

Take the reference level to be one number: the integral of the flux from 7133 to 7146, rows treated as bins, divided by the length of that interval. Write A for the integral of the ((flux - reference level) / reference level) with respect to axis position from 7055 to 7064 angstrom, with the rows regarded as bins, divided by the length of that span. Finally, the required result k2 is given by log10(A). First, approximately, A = 0.11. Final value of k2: -1.0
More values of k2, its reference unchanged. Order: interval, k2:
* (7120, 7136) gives -1.0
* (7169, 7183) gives -1.7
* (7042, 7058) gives -0.9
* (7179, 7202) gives -1.5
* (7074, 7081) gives -1.2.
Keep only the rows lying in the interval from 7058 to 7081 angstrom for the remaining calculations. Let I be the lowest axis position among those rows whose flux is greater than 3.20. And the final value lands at 7062.84 angstrom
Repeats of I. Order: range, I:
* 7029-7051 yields 7030.39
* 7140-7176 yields 7141.33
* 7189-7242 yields 7200.77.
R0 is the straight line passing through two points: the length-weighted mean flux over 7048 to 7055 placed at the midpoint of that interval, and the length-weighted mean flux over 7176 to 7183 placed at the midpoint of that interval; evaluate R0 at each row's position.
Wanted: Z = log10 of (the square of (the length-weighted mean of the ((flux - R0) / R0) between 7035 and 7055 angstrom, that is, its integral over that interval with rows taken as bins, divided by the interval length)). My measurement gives -2.51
